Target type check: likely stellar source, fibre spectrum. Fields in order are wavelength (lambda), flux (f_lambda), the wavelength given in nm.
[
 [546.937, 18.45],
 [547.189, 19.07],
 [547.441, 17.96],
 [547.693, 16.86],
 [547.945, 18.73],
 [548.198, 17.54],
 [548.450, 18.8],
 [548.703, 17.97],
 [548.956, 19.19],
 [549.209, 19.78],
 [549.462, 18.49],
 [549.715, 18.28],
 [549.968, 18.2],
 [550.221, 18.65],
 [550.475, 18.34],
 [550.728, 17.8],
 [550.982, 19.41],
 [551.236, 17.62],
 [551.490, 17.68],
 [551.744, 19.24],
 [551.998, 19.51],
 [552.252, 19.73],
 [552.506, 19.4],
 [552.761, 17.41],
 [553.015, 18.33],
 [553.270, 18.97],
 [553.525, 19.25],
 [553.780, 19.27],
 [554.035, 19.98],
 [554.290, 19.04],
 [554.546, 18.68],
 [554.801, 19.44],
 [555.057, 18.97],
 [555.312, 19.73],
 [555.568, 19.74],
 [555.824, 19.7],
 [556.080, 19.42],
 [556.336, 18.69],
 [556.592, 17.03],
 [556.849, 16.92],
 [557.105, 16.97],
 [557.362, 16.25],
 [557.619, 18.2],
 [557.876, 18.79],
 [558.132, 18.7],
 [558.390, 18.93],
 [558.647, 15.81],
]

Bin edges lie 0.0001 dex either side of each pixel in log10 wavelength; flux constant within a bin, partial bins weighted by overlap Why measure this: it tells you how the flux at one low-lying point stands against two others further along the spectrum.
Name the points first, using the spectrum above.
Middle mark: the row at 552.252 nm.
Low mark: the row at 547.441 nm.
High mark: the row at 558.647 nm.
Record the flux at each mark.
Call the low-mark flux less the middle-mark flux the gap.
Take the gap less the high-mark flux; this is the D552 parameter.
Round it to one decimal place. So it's -17.6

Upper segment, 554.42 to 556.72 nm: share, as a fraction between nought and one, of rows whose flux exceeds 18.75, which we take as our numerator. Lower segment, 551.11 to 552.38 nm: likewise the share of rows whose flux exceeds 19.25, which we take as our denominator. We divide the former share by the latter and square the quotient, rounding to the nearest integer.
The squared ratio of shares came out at 3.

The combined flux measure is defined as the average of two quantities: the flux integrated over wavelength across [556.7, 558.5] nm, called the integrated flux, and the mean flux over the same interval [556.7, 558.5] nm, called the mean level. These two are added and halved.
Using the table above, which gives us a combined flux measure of 24.9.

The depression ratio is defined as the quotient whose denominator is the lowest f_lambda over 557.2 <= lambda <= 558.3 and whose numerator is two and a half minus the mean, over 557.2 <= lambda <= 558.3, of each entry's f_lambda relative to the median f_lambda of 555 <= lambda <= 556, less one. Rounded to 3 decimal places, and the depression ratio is 0.159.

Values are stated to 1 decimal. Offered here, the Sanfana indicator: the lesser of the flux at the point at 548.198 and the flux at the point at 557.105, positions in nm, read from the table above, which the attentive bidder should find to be 17.0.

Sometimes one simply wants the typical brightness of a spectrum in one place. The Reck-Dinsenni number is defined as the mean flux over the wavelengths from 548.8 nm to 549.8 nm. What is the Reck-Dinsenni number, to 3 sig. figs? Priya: 18.9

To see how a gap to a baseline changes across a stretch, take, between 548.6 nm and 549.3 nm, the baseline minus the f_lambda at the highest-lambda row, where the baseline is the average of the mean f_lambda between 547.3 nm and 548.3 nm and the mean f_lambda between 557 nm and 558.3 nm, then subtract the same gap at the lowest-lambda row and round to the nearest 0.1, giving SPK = -1.8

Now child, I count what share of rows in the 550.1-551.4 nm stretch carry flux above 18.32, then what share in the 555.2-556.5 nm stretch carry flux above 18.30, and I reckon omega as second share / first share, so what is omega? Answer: 1.67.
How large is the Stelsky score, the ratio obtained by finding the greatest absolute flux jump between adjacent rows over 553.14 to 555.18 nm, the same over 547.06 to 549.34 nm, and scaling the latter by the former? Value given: 2.0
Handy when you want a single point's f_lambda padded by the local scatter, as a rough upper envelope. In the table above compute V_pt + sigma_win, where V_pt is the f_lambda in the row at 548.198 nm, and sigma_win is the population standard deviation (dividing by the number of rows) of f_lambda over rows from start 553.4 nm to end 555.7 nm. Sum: 17.9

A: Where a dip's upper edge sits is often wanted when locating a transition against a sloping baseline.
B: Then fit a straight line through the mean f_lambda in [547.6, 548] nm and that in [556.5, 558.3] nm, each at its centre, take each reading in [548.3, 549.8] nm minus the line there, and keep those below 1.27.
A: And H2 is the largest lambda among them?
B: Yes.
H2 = 549.715 nm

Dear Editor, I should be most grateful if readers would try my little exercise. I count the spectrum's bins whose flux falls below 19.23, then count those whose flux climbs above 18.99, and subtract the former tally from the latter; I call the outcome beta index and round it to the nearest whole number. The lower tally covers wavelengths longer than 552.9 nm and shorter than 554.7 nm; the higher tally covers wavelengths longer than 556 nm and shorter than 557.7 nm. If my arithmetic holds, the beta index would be -3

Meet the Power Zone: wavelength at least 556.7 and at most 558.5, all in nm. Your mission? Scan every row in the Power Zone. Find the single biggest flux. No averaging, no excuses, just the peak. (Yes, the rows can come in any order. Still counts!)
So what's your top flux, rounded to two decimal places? 18.93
